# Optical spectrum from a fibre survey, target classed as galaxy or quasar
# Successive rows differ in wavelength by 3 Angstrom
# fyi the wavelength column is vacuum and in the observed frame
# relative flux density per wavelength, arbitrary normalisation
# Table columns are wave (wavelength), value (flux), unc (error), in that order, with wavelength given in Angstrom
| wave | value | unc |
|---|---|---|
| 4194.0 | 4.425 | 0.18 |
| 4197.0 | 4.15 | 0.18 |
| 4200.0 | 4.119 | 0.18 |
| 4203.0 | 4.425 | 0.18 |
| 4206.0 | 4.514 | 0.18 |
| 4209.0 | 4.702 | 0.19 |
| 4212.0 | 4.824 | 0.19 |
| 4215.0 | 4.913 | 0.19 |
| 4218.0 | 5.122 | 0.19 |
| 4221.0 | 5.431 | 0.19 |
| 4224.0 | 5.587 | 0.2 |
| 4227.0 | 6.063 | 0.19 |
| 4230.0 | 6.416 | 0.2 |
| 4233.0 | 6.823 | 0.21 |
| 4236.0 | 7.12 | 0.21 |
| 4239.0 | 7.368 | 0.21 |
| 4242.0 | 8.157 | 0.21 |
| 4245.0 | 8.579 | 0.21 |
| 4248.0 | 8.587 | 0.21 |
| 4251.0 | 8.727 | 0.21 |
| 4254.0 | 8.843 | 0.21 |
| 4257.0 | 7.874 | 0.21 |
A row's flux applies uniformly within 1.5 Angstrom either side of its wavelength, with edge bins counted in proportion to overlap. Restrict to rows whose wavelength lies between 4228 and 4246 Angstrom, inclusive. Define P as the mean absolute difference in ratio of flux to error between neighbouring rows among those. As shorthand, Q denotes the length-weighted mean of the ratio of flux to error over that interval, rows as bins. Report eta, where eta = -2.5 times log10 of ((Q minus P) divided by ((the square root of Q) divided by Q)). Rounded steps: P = 1.8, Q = 35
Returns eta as -5.7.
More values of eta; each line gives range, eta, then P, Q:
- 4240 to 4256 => -6.0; 0.8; 41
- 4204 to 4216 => -5.2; 0.5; 25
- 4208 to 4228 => -5.3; 1.4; 27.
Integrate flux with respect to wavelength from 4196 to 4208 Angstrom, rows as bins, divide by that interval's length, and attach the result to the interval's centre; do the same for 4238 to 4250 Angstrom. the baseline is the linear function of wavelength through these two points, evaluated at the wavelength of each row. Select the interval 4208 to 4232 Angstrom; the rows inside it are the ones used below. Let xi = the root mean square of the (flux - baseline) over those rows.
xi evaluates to 0.59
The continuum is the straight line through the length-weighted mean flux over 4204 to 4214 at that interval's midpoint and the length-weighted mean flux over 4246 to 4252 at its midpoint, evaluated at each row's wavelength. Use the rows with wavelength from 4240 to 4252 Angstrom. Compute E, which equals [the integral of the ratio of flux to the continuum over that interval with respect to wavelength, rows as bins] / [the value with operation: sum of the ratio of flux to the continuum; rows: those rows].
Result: 3.00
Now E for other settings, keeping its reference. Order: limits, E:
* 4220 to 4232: 3.01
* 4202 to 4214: 2.98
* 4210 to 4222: 3.01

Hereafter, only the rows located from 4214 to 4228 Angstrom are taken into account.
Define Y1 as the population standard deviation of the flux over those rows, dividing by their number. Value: 0.4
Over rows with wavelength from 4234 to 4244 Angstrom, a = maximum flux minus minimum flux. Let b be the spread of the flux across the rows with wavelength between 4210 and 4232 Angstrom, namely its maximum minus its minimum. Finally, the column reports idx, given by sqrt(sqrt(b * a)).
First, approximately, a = 1.0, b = 1.6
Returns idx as 1.1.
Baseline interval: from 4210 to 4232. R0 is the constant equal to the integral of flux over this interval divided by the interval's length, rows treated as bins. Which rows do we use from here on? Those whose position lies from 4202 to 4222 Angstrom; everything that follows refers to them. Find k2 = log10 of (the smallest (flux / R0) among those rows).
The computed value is -0.094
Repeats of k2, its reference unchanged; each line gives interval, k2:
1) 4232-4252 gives 0.094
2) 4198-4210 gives -0.125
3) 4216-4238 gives -0.030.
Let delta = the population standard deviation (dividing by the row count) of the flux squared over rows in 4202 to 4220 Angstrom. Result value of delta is 2.2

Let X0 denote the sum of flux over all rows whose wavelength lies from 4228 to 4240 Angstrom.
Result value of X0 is 28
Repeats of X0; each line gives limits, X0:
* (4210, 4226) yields 26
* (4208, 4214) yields 10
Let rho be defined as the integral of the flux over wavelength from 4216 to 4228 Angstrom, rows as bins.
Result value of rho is 66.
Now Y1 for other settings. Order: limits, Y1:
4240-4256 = 0.2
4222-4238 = 0.5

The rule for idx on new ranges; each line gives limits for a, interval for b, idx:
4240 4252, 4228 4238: 0.8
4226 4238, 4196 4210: 0.9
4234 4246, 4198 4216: 1.0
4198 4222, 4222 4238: 1.2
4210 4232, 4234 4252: 1.3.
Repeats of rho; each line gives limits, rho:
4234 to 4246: 93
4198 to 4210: 53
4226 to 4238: 80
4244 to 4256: 104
